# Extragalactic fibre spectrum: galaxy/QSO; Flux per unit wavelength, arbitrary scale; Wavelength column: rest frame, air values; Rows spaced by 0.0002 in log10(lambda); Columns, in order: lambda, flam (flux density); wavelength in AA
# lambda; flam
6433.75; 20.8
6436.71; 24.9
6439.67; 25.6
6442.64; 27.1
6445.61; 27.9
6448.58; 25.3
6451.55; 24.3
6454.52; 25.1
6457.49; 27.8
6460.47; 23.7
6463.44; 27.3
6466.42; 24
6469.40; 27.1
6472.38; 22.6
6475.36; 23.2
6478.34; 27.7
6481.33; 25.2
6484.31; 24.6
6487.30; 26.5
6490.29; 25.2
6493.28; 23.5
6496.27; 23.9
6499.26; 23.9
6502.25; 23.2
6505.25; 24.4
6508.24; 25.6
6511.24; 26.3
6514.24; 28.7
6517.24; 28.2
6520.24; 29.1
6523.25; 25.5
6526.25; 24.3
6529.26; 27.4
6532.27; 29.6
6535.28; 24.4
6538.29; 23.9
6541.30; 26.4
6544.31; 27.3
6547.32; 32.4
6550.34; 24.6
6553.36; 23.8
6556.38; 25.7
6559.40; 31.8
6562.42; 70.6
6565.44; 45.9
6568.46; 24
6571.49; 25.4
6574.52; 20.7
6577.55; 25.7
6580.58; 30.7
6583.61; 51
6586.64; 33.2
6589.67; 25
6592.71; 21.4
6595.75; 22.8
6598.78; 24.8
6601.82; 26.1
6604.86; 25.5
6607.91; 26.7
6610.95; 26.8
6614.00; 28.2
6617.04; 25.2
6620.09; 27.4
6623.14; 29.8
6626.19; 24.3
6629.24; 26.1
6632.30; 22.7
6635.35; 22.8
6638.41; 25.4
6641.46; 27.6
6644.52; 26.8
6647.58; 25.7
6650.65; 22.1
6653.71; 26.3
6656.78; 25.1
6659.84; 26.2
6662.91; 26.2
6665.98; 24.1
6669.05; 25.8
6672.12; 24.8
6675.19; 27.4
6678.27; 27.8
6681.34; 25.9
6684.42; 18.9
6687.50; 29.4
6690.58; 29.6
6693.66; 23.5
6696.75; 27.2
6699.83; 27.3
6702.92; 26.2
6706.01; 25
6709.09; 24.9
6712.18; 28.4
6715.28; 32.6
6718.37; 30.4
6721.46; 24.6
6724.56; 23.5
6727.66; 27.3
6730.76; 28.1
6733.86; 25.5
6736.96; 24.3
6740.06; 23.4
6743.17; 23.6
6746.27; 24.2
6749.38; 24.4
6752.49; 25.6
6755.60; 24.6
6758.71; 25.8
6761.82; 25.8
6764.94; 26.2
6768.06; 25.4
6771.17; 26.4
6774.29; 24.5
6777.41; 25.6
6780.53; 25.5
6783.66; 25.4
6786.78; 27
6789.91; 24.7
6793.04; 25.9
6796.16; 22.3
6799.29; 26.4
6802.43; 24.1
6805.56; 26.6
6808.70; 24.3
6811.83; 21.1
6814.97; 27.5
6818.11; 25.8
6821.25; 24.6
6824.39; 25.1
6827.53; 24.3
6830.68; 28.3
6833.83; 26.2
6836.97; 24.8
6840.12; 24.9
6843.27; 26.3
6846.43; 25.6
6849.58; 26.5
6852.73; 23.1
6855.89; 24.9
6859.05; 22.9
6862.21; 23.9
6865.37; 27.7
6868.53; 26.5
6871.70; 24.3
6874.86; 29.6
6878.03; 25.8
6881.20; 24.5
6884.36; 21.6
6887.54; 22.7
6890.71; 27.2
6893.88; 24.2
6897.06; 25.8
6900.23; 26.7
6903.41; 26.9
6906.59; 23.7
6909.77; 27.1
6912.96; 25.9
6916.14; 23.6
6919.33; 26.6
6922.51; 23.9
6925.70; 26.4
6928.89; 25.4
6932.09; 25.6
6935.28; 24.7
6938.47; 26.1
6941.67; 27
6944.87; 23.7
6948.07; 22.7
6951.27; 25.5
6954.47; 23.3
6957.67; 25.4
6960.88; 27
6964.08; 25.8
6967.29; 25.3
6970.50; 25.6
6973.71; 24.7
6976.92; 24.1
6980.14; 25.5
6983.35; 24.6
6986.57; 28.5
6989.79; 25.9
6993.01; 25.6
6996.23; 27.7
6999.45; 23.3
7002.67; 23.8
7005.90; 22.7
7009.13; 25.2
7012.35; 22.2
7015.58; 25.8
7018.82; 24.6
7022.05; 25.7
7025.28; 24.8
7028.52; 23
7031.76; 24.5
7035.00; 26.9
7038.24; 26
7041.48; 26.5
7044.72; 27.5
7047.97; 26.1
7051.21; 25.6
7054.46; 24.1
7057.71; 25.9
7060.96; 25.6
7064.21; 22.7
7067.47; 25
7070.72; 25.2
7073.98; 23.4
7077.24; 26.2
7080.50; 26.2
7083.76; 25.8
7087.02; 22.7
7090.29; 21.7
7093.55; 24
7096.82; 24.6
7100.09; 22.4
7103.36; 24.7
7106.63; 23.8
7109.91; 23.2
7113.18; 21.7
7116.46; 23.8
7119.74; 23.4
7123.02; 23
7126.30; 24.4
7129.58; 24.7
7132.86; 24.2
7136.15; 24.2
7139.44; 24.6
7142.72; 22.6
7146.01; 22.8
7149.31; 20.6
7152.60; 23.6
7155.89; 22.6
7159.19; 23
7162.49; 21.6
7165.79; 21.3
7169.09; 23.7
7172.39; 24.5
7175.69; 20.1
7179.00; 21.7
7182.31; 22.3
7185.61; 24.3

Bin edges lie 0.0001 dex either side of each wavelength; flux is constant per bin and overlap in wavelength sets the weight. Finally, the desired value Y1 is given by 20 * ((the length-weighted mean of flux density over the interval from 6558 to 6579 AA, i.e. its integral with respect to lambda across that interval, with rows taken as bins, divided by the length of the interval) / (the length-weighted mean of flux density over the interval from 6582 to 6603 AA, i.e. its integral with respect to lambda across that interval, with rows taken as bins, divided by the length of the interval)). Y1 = 24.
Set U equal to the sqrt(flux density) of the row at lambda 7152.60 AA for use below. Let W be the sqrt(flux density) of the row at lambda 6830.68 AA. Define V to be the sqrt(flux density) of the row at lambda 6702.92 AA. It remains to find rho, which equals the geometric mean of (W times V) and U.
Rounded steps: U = 4.86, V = 5.12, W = 5.3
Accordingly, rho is 11.5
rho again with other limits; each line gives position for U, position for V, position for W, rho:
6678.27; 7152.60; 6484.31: 11.3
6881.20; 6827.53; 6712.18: 11.4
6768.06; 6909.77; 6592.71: 11.0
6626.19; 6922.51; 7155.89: 10.7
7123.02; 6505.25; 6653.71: 11.0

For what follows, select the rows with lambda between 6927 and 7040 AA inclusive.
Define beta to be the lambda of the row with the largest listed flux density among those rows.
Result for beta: 6986.57 AA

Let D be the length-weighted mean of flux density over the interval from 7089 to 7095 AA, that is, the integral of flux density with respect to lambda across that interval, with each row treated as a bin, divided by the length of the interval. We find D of 22.9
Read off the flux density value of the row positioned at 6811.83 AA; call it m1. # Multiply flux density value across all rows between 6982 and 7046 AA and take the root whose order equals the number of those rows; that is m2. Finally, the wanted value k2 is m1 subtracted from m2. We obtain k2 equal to 4.1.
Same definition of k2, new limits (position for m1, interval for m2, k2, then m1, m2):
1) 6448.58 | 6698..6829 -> 0.2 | 25.3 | 25.5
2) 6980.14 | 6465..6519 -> -0.4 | 25.5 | 25.1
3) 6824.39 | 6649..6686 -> -0.2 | 25.1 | 24.9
